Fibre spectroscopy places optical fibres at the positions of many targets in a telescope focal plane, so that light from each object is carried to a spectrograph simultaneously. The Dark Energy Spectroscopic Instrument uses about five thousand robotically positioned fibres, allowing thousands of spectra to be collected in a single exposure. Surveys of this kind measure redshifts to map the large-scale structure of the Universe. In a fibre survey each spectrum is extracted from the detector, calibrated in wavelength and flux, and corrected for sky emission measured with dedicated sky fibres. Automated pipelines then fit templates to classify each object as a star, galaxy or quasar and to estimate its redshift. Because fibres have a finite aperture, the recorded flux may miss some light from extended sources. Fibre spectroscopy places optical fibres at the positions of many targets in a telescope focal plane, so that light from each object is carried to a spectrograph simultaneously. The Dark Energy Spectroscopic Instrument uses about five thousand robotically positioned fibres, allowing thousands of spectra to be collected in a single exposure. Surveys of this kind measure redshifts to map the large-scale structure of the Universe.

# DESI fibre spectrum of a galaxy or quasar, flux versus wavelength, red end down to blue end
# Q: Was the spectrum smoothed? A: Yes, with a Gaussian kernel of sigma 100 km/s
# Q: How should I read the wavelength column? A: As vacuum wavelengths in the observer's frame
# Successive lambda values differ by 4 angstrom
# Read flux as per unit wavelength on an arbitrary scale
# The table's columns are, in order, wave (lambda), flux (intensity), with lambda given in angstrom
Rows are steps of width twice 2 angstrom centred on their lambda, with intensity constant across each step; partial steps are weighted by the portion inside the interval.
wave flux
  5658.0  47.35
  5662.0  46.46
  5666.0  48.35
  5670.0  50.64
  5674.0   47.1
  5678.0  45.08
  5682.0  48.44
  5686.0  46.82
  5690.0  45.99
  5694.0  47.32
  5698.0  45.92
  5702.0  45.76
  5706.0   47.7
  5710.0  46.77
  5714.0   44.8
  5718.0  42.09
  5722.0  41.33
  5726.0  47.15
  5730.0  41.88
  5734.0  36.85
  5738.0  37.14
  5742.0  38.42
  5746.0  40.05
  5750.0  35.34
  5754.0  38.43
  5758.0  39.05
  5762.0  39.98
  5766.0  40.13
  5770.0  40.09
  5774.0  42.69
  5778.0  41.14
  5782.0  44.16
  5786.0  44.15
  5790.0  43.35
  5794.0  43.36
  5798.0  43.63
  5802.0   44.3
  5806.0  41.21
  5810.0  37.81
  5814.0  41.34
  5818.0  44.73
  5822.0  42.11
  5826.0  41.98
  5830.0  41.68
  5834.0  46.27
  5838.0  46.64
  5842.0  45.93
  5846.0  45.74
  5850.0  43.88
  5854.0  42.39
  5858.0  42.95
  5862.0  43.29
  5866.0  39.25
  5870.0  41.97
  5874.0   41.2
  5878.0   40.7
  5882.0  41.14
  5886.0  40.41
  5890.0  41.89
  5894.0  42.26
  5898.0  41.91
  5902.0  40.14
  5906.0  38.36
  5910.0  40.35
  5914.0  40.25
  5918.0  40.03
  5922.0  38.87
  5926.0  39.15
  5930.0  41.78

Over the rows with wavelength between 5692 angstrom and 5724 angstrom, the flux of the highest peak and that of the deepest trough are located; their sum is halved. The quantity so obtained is 44.5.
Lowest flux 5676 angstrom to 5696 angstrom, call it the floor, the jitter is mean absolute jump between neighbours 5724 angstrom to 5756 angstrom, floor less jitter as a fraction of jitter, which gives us 14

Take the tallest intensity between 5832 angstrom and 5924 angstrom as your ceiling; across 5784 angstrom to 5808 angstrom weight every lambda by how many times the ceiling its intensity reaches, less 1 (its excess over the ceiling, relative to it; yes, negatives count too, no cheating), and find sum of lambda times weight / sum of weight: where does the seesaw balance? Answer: 5797.2 angstrom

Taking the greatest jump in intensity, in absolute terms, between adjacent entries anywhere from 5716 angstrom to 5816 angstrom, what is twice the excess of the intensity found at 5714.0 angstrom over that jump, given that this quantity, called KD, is 78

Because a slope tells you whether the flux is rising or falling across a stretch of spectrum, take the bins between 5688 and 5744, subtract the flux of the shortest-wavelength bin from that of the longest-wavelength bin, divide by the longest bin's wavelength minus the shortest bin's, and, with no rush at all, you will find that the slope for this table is -0.146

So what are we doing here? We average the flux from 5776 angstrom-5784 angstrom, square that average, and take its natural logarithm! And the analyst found 7.51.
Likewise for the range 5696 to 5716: 7.67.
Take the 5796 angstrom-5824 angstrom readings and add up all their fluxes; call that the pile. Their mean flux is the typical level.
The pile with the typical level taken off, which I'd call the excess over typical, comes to 253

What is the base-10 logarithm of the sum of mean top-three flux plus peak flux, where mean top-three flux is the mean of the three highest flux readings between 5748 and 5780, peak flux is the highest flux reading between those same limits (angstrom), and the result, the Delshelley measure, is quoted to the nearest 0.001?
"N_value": 1.924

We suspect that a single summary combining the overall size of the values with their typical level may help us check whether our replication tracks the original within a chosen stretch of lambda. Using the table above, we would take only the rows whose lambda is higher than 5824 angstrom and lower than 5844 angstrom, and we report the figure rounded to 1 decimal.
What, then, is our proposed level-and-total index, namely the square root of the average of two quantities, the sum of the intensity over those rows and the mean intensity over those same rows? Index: 11.6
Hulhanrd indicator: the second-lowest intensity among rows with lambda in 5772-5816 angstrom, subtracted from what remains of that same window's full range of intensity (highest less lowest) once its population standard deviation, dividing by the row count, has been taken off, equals -36.5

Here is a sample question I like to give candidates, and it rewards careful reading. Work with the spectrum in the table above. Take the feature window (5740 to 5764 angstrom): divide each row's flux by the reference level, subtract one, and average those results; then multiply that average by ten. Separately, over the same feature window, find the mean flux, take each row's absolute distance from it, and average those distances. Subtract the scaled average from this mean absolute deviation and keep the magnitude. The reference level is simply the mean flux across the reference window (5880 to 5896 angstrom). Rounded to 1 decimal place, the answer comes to 1.8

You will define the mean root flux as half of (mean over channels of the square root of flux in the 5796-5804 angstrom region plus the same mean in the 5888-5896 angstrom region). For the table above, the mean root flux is 6.56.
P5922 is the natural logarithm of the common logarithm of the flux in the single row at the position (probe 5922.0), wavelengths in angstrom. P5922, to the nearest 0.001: 0.463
